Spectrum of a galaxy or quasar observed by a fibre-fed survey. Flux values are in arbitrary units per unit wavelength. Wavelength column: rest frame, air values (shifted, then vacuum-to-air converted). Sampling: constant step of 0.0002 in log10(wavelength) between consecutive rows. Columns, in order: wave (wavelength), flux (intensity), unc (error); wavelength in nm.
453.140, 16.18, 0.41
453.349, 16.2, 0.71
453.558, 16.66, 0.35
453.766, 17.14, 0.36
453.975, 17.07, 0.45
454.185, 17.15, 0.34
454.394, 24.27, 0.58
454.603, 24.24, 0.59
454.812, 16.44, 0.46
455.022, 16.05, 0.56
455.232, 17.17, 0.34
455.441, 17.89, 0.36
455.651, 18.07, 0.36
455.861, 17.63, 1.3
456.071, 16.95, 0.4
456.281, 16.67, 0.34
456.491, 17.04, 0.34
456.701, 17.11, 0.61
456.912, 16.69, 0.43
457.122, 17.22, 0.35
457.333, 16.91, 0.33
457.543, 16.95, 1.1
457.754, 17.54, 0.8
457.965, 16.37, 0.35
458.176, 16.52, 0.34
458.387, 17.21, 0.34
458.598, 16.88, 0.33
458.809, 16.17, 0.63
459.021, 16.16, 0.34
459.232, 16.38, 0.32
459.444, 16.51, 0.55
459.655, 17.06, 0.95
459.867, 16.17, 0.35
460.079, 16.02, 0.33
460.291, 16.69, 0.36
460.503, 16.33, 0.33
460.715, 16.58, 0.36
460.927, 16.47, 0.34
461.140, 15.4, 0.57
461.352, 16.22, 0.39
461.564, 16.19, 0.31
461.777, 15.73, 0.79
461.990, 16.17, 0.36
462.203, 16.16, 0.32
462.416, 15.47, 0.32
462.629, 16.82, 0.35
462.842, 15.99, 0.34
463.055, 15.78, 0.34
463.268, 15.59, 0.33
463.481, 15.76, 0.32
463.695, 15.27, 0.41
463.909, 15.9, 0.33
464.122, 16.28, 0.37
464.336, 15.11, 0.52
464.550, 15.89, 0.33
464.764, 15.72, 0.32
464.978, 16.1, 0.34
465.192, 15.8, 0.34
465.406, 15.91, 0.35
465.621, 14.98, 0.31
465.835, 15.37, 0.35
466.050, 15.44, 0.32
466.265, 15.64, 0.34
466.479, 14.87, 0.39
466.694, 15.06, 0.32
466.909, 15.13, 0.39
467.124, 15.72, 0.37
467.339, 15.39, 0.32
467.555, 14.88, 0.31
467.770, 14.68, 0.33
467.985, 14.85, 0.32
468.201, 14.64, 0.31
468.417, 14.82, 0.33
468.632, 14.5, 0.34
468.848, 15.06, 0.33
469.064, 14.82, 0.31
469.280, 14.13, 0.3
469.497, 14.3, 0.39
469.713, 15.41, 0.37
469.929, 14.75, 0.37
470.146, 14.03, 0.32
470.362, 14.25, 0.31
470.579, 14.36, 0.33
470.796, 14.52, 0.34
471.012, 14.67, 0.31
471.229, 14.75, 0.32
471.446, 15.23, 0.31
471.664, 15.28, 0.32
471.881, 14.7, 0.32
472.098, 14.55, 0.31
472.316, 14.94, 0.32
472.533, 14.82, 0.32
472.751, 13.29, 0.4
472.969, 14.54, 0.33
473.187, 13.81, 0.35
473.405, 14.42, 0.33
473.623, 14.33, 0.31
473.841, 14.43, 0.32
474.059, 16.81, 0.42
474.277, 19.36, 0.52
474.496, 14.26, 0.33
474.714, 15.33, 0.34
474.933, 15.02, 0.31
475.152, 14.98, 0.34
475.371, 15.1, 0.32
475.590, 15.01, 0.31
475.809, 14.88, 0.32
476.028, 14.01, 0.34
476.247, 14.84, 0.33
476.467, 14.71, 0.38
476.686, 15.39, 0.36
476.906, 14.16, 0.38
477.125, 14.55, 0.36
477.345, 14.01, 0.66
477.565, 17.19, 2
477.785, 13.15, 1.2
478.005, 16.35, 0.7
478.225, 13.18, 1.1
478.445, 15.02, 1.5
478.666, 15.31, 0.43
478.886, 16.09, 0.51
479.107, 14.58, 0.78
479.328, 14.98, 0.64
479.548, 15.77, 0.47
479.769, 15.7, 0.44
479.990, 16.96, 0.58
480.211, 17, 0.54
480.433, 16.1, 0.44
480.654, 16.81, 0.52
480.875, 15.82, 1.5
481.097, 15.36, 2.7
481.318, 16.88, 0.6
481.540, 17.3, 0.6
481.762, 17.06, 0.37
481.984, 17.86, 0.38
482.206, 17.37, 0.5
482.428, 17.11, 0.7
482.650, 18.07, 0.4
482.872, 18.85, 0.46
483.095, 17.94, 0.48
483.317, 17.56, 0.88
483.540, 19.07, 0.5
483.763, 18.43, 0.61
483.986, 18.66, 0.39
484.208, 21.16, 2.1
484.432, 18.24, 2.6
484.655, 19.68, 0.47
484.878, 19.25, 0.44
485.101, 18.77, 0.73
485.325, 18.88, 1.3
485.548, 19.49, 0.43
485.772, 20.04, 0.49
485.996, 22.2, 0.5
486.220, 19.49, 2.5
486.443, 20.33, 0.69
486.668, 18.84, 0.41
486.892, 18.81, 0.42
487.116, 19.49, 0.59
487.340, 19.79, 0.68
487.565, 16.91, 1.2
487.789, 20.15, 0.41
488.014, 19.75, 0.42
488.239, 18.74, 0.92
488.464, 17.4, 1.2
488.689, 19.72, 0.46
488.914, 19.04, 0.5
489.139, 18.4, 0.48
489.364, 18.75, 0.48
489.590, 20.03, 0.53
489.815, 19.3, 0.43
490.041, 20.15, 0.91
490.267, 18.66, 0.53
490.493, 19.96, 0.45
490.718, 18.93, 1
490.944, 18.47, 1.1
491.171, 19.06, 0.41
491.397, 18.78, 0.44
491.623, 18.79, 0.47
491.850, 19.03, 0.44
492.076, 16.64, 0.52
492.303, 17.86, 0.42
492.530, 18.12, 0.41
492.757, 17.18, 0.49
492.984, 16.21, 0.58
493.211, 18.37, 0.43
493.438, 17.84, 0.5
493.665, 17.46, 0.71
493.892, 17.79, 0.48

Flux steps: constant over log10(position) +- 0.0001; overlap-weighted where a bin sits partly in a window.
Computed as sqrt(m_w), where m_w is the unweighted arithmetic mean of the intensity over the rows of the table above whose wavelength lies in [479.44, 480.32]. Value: 4.04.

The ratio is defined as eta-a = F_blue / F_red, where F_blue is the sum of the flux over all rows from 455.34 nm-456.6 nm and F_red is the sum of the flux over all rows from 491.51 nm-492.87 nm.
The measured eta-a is 0.97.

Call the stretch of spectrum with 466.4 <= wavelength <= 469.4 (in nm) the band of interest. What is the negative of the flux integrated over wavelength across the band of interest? -45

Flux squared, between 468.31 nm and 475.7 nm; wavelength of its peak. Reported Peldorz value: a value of 474.277 nm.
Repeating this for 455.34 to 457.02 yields 455.651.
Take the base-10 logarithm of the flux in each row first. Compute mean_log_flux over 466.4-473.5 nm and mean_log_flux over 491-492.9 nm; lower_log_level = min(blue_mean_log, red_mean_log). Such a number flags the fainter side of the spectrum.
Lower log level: 1.17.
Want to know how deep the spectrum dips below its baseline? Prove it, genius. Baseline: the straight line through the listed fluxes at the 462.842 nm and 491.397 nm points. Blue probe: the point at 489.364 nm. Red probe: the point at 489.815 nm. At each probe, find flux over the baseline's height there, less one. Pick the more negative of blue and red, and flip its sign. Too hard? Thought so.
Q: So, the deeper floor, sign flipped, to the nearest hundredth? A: -0.01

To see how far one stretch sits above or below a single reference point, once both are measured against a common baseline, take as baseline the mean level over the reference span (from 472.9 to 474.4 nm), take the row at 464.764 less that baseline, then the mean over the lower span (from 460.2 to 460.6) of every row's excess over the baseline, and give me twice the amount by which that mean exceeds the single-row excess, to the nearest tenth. 1.6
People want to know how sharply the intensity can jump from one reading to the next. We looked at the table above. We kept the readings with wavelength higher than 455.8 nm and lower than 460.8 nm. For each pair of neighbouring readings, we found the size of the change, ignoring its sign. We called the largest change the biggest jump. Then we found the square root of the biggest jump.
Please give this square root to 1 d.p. 1.1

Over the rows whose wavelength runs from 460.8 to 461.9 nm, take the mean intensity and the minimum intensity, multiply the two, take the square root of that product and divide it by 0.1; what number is 157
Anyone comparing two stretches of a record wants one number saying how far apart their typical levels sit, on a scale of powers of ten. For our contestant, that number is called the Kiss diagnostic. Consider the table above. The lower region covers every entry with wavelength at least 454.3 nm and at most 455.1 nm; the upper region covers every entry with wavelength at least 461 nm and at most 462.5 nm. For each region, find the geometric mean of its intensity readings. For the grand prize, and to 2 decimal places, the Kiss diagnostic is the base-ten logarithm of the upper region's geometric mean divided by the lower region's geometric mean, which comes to -0.10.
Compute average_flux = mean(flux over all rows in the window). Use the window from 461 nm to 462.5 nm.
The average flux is 15.9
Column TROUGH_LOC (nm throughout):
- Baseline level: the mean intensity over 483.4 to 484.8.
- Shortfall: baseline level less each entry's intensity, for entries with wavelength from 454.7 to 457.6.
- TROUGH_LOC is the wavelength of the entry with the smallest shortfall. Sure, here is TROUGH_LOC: 455.651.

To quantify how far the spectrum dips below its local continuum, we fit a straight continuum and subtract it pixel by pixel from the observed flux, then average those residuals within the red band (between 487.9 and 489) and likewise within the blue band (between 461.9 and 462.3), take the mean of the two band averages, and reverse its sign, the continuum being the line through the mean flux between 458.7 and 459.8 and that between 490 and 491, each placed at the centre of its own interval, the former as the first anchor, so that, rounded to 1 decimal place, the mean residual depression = 0.3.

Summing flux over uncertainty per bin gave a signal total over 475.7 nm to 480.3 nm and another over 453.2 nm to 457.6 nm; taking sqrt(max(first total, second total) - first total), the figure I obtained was 15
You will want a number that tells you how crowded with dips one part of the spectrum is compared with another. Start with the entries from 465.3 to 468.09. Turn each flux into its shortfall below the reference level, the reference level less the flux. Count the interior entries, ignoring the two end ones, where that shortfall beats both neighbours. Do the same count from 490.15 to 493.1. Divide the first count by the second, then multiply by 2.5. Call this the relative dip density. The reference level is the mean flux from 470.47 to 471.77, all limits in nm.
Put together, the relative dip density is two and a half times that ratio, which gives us 2.5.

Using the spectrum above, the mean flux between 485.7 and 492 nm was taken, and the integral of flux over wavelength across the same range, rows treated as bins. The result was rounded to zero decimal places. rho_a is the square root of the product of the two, 48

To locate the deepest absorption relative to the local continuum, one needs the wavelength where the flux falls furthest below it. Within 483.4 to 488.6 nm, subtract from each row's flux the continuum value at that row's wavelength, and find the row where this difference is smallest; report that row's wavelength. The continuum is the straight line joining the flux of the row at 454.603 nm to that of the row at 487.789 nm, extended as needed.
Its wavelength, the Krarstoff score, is 487.565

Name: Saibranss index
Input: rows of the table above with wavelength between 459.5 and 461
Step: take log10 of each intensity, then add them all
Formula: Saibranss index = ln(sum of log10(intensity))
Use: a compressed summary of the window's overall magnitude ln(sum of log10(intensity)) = 2.14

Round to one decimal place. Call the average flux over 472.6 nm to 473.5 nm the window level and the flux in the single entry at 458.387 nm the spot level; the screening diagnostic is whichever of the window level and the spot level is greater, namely 17.2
